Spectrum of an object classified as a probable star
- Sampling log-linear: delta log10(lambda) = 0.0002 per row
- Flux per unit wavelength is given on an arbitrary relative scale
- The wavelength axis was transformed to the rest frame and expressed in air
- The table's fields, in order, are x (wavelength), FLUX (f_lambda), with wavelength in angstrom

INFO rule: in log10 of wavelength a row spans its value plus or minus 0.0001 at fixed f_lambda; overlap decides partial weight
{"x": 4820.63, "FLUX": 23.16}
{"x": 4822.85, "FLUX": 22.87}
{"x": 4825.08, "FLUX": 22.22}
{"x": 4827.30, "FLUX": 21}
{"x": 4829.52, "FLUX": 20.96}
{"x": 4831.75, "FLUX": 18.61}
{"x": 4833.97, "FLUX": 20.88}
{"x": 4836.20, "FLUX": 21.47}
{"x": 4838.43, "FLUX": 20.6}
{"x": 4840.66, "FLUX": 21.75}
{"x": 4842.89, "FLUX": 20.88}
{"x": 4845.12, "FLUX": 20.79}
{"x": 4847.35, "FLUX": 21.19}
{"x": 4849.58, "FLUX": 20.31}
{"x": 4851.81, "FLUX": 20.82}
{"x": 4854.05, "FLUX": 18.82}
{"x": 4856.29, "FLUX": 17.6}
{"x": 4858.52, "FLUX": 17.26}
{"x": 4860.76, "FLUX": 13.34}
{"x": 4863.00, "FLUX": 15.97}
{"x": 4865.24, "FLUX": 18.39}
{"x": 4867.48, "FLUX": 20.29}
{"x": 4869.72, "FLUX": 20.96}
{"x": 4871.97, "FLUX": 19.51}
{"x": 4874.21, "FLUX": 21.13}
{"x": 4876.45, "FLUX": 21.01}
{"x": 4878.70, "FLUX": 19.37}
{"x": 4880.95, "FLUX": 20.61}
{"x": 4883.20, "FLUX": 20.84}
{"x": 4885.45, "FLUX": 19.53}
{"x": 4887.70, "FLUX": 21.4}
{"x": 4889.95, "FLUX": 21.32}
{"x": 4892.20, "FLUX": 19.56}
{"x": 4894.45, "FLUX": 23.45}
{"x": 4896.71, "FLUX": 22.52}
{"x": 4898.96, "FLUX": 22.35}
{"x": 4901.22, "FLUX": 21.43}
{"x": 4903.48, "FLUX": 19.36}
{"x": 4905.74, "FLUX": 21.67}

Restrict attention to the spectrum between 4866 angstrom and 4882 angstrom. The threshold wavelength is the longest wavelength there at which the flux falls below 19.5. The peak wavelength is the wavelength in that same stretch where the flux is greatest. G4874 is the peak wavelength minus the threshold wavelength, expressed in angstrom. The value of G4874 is -4.5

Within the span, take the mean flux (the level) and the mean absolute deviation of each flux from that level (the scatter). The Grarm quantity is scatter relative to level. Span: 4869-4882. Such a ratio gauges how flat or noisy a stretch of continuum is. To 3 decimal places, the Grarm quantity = 0.032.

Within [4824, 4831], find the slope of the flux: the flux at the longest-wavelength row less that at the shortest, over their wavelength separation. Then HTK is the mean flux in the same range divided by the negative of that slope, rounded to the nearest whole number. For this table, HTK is 75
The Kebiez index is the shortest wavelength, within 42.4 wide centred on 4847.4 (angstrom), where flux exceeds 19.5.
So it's 4827.30 angstrom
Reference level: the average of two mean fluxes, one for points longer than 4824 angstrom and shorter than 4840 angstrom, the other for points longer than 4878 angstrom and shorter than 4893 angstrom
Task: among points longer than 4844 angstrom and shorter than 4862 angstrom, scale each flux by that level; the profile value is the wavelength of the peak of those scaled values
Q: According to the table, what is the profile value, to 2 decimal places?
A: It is 4847.35 angstrom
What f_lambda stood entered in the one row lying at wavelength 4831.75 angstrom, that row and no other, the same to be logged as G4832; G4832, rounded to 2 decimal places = 18.61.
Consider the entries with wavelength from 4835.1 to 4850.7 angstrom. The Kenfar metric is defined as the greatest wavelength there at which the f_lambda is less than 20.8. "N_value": 4849.58 angstrom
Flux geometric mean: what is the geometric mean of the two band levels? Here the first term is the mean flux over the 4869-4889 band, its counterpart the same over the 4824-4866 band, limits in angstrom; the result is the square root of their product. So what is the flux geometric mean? 20.0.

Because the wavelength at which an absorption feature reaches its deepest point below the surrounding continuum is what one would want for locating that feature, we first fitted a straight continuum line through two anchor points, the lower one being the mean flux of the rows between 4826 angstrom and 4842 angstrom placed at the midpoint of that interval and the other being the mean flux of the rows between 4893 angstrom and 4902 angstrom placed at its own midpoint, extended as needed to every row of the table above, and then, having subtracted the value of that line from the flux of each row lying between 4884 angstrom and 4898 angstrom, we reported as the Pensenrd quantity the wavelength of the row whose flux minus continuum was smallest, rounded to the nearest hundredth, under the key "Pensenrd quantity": 4892.20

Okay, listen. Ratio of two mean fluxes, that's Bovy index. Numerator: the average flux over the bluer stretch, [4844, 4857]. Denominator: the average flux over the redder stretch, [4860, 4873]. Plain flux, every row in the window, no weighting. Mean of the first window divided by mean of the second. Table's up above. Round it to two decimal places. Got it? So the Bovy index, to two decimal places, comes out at 1.10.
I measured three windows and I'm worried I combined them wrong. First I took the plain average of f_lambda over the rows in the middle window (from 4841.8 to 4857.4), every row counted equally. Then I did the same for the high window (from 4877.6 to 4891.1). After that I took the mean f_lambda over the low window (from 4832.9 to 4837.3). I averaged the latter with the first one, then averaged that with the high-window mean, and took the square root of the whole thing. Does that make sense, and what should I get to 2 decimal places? 4.53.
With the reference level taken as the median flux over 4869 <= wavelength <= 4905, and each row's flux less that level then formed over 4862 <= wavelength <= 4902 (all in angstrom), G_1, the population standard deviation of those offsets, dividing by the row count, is 1.6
